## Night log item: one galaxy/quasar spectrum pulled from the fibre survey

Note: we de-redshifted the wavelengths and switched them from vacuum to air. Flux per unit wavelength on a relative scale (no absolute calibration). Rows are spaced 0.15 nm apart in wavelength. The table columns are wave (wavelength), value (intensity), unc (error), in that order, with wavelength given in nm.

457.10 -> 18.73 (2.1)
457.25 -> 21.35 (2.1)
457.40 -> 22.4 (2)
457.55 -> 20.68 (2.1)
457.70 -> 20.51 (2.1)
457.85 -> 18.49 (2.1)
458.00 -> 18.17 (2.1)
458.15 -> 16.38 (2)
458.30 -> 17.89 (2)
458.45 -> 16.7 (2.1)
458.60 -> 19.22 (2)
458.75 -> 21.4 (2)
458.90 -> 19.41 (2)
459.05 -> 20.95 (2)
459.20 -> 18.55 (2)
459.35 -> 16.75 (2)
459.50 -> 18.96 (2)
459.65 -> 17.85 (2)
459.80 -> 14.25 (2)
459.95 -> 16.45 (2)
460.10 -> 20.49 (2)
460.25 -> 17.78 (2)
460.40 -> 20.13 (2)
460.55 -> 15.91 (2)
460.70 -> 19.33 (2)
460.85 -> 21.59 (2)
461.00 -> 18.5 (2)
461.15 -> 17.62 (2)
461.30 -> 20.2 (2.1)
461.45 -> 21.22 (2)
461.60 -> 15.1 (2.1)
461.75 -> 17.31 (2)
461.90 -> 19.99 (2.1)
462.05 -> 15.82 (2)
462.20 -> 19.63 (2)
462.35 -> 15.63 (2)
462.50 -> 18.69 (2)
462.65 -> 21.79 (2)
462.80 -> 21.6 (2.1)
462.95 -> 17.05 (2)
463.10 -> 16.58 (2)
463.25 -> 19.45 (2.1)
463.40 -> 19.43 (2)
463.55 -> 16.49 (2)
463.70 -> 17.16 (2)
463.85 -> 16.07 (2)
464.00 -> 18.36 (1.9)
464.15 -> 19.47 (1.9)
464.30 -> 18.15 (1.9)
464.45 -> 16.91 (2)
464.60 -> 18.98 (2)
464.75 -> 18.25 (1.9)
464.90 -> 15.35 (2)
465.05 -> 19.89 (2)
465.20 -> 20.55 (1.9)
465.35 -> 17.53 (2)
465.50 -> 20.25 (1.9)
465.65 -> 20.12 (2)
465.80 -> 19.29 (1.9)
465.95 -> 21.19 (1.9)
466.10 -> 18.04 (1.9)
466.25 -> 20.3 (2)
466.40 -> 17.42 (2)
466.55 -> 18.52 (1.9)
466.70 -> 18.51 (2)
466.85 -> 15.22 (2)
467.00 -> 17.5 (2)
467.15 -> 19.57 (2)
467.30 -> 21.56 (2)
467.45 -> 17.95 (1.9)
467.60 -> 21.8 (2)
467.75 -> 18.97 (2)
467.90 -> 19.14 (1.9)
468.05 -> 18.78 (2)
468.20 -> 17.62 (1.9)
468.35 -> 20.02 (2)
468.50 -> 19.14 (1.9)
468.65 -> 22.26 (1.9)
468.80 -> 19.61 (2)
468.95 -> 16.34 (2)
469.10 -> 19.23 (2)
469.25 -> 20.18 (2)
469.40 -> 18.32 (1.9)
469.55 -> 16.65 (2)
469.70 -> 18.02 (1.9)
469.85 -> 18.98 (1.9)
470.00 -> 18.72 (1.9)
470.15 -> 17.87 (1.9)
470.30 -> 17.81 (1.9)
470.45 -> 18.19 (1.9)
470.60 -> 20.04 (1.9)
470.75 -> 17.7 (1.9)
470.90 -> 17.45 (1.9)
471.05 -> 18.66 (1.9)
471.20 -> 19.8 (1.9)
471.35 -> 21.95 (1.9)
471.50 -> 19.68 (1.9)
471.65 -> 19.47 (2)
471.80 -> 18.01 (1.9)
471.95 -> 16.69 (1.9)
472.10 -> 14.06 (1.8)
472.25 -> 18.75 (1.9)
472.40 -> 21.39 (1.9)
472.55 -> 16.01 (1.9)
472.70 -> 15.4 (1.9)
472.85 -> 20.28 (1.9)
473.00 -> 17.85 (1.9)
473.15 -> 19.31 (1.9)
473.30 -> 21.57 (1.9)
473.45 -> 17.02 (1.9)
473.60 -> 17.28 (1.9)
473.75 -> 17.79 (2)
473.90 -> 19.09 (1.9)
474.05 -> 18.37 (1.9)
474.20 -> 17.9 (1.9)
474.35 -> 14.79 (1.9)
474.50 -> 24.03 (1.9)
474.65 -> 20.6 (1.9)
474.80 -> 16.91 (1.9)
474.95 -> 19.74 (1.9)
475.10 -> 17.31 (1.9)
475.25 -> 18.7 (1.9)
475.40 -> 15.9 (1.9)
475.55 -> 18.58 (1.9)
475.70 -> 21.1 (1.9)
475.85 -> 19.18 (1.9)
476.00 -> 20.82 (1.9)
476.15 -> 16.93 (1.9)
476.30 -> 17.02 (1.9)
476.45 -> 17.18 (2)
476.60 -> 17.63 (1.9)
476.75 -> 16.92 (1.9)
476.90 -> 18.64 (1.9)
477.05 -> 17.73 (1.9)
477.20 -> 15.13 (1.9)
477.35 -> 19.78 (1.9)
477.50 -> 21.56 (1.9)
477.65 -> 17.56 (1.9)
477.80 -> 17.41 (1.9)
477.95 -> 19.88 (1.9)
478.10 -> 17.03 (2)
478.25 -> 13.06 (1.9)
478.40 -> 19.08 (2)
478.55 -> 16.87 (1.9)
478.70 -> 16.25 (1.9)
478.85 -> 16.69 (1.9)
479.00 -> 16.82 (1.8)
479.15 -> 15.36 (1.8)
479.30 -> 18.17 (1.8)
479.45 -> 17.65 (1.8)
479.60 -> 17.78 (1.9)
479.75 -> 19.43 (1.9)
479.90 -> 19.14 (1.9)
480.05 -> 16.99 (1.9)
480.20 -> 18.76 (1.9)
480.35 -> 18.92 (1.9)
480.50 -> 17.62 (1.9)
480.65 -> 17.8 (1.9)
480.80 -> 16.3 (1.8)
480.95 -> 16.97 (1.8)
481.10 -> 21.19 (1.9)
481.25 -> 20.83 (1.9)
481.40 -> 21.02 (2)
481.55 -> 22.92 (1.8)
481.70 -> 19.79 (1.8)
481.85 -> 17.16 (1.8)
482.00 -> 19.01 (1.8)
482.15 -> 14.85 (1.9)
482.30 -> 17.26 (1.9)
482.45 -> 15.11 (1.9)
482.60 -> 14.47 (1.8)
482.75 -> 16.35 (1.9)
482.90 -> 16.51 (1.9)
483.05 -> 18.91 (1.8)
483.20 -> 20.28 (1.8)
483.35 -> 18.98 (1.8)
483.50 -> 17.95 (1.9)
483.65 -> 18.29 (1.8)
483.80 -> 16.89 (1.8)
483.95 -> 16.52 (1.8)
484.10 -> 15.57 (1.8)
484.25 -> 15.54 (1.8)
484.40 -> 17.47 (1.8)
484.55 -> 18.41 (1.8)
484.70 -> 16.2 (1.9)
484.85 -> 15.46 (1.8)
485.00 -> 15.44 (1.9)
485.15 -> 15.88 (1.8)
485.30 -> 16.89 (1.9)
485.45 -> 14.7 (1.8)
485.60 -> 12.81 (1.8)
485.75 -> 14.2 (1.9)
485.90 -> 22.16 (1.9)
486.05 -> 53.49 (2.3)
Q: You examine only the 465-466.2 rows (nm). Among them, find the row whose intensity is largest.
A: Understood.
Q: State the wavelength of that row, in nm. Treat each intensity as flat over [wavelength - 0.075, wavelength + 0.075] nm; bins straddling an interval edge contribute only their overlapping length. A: 465.95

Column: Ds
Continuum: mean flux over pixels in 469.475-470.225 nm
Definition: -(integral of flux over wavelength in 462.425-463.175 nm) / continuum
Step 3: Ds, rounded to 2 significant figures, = -0.80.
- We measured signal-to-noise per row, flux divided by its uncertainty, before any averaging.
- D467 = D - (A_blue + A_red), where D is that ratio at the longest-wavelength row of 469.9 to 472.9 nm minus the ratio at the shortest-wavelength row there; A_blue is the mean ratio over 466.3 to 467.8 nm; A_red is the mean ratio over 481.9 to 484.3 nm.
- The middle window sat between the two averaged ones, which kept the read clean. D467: -17.9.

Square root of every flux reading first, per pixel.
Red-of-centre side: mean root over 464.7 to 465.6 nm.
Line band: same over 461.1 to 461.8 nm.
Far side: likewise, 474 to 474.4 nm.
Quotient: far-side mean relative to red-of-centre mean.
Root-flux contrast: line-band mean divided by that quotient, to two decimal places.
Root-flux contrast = 4.47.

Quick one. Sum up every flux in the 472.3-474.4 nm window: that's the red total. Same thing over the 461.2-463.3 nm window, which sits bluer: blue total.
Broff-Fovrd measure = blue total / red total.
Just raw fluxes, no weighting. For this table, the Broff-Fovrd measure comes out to 1.02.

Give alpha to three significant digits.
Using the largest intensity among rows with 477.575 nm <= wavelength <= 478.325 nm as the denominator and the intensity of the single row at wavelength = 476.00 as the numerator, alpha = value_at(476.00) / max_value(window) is 1.05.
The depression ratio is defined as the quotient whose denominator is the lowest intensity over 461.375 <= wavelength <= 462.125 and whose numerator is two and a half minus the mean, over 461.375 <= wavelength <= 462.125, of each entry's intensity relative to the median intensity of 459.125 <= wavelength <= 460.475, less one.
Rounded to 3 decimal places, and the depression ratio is 0.165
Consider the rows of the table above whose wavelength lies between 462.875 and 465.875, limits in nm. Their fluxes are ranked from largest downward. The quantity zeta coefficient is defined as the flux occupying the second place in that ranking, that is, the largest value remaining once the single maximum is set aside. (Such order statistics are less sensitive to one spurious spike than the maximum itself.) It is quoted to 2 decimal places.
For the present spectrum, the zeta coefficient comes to 20.25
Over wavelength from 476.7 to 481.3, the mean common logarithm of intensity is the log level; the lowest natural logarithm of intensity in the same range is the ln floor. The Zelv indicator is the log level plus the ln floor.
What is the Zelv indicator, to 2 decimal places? 3.82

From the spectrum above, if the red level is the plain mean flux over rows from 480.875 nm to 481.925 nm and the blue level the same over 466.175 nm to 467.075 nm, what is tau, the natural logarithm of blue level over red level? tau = -0.11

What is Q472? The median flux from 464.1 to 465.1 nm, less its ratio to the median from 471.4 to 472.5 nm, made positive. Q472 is 17.3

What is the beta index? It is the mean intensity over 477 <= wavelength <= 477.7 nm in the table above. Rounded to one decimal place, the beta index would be 18.4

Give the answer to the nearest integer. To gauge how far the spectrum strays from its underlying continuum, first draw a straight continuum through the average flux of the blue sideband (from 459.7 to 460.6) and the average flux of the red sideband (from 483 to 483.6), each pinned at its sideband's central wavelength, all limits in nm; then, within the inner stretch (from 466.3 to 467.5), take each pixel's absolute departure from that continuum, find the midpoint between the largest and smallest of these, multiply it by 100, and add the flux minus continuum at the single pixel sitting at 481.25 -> 183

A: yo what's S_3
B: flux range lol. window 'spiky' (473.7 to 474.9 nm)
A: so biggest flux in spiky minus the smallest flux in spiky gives 9.2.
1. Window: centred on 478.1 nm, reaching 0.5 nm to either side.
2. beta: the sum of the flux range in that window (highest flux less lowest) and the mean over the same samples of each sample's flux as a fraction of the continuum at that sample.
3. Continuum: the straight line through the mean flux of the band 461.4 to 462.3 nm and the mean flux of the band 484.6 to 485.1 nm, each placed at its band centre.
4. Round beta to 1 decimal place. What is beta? 7.9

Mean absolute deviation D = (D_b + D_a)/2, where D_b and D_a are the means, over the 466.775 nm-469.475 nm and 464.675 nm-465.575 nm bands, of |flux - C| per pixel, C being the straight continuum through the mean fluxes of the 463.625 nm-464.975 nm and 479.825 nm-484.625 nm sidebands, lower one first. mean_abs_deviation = 1.81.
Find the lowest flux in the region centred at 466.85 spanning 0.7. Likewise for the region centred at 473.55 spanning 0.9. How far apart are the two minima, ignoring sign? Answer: 1.8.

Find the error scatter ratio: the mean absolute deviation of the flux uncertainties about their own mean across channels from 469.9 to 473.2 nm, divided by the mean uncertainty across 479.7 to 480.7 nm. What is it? 0.0048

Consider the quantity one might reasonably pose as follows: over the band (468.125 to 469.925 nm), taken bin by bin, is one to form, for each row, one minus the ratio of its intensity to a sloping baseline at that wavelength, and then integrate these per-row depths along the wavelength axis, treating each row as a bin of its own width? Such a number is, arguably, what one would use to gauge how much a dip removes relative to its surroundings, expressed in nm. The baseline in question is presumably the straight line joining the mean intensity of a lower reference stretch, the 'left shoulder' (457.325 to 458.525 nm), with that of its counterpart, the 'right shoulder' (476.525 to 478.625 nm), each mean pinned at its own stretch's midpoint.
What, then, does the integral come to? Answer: -0.06 nm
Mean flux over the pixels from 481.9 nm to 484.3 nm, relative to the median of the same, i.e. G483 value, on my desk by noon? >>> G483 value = 1.02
